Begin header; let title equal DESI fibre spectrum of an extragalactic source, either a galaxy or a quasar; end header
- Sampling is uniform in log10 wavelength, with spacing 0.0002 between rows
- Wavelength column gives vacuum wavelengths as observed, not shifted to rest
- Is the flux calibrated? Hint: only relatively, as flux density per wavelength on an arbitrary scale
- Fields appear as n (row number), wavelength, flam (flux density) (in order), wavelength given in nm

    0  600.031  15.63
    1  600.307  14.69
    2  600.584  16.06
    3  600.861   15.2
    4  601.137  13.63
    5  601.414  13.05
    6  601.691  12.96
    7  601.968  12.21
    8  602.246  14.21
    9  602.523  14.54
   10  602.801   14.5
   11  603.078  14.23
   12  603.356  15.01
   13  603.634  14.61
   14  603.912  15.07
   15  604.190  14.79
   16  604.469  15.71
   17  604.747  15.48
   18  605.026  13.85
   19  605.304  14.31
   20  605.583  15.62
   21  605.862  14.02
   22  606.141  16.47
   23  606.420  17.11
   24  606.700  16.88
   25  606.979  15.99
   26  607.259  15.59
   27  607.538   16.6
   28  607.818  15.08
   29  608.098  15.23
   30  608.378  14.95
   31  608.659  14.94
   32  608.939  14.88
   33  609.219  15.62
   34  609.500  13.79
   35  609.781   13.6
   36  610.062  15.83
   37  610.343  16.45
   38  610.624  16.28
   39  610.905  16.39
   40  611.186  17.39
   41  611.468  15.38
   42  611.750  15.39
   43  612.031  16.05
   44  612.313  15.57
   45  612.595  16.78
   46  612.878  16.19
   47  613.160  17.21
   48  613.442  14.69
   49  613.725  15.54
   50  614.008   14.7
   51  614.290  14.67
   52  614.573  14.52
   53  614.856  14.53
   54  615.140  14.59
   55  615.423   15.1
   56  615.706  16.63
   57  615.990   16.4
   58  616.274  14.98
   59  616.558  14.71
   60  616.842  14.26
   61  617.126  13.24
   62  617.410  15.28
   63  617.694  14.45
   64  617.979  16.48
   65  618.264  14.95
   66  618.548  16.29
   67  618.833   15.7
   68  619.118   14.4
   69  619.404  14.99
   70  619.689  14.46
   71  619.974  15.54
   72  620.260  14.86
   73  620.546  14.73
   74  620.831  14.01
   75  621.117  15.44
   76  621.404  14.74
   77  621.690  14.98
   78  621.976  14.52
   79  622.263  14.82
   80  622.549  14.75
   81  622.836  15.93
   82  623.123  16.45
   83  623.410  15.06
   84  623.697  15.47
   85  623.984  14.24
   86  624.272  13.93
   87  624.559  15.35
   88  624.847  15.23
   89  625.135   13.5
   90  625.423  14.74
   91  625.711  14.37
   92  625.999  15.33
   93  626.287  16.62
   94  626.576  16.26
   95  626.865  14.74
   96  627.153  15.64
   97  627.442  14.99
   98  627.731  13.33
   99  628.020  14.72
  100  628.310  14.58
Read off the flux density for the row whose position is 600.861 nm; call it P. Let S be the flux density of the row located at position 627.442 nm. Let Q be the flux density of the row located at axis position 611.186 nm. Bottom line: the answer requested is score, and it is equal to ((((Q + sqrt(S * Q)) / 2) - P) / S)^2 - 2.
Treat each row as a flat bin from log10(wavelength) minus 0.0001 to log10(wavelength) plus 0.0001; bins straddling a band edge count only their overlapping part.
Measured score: -1.99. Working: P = 15.2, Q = 17.39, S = 14.99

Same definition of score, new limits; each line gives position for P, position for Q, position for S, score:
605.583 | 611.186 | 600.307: -1.99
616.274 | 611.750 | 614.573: -2.00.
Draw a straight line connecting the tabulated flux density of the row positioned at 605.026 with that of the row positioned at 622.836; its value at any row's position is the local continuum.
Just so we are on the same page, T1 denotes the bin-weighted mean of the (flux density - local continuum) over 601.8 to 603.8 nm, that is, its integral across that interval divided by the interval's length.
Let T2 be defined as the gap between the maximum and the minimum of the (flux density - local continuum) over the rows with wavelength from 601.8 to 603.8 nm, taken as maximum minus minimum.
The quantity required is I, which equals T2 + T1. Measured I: 3.2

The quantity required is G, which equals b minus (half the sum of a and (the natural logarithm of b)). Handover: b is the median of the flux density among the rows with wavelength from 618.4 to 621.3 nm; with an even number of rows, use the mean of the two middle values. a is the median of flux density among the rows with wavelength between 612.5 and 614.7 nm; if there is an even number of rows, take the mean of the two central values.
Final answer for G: 6.01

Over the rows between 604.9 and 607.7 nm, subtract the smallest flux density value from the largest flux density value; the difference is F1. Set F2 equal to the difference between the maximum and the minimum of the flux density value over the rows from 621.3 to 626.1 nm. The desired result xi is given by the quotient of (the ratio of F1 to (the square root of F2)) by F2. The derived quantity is 0.64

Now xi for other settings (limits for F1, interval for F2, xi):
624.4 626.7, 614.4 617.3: 0.50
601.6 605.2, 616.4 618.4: 0.60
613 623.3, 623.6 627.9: 0.67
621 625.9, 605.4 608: 0.54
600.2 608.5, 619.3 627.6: 0.89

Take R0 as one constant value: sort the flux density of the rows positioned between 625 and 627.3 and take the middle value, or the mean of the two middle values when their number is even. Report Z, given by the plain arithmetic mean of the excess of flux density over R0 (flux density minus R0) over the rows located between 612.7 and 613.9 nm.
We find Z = 0.87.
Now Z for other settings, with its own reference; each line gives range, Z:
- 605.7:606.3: 0.21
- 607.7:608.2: 0.12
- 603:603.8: -0.42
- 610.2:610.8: 1.33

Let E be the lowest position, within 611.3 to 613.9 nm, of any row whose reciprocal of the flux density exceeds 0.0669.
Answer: 613.442 nm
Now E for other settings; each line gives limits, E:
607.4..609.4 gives 608.659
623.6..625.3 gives 623.984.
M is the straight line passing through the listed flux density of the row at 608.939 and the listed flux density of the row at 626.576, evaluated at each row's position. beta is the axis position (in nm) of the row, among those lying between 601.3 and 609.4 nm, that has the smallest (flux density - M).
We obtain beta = 601.968 nm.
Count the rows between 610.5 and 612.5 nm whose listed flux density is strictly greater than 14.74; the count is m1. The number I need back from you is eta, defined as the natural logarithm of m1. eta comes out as 1.95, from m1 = 7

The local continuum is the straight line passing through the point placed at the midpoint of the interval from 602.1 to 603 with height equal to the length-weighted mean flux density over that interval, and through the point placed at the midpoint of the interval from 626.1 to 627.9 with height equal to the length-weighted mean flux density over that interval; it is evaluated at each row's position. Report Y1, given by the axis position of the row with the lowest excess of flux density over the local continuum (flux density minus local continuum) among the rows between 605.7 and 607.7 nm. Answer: 605.862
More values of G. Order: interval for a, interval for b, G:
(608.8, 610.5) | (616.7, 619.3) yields 5.97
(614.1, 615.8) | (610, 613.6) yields 7.48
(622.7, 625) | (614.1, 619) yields 5.95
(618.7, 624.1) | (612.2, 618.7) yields 6.20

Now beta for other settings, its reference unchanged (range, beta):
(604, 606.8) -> 605.026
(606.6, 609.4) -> 608.939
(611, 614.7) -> 614.573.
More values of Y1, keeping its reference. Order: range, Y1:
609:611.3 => 609.781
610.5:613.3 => 611.750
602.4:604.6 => 603.078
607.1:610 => 609.781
